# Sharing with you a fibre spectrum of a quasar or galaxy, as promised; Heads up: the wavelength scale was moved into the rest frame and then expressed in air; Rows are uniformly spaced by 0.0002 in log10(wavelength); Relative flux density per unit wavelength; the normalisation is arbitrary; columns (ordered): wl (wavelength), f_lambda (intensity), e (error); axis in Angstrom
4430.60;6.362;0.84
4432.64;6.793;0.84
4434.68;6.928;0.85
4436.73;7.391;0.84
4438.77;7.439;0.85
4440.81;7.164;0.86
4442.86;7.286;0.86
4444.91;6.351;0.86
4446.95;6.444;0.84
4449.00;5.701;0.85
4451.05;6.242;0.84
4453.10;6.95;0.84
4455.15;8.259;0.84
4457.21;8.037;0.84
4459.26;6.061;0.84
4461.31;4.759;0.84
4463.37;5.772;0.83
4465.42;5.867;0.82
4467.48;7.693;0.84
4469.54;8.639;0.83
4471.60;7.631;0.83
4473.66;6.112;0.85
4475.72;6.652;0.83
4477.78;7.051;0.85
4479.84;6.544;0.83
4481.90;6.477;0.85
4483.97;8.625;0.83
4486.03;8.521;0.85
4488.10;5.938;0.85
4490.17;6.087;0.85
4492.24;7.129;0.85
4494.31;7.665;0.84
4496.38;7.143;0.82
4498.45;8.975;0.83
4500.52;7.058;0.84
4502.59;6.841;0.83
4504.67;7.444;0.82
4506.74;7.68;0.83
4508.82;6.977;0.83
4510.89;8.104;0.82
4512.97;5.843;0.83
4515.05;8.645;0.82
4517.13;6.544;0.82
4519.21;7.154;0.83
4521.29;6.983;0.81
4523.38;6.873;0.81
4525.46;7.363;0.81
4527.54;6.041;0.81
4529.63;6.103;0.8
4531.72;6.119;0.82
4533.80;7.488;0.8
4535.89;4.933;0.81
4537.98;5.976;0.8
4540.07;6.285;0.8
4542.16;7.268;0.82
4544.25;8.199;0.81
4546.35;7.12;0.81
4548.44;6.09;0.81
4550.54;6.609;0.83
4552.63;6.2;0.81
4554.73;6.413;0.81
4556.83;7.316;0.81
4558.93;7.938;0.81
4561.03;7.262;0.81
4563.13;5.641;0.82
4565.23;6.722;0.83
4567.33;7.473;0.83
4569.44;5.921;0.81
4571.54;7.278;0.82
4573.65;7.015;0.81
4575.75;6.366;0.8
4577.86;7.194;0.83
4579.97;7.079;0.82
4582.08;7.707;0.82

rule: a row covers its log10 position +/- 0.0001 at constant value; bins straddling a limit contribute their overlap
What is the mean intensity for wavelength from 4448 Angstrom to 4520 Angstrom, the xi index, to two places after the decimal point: 7.05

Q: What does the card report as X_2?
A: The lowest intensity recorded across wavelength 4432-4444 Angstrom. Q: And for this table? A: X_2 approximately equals 6.793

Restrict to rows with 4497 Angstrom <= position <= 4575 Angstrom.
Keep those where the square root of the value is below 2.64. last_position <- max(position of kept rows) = 4569.44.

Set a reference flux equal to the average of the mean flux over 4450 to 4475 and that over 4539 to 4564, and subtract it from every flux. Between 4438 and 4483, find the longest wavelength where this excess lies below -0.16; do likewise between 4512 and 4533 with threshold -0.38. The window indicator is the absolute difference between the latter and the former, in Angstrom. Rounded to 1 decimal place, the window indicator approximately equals 49.8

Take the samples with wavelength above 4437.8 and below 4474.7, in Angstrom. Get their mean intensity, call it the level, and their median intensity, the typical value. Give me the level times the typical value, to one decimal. 45.5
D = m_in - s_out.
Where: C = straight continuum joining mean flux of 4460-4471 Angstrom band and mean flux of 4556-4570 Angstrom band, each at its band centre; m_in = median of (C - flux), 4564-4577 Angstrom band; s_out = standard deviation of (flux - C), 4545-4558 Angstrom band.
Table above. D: -0.4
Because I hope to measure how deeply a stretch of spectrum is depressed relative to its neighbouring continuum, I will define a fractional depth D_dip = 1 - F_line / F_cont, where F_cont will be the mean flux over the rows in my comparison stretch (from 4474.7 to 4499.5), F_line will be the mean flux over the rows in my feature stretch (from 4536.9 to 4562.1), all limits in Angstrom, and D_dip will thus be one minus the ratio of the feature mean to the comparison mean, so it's 0.048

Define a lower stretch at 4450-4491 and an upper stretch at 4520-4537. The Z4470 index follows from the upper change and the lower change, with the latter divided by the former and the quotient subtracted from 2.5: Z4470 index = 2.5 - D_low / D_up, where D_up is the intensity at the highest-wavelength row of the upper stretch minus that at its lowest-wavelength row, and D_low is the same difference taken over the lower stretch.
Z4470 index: 2.4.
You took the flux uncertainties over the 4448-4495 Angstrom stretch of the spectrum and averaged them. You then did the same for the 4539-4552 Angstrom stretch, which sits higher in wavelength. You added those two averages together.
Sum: 1.65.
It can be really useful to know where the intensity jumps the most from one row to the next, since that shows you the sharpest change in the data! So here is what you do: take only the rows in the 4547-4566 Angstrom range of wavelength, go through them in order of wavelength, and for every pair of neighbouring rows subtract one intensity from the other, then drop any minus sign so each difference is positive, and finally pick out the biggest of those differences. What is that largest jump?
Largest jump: 1.6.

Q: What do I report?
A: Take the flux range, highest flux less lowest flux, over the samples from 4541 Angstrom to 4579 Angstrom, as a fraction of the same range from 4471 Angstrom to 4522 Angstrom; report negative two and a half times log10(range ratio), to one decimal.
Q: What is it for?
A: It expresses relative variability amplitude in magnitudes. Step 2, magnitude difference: 0.2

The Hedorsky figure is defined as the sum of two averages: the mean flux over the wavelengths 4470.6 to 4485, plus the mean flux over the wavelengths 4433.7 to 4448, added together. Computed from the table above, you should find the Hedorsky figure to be 14.0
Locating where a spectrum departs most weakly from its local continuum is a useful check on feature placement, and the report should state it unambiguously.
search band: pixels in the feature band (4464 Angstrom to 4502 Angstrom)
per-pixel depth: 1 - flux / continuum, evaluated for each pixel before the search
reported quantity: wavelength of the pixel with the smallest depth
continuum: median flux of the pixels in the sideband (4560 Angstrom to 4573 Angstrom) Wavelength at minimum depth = 4498.45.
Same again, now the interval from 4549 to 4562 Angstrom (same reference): 4558.93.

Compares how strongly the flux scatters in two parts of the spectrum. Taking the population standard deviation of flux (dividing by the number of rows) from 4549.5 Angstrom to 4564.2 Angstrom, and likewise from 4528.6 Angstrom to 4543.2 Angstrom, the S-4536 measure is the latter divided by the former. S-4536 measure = 1.10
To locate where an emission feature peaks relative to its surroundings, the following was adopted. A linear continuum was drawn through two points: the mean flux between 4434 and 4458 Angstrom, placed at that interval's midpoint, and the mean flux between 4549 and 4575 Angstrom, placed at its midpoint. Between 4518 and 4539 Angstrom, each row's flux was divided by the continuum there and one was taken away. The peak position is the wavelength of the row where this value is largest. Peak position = 4533.80 Angstrom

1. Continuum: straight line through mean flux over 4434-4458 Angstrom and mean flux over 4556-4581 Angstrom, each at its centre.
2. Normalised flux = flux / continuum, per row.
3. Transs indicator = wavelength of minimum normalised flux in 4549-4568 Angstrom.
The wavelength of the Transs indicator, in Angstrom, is 4563.13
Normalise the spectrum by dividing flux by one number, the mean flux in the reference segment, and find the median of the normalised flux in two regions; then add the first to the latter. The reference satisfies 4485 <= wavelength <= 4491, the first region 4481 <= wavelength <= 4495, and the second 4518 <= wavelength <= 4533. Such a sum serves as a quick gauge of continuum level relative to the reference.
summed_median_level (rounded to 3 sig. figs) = 2.04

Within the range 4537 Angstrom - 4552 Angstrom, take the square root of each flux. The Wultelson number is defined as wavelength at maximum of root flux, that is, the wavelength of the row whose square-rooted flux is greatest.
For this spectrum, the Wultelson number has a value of 4544.25 Angstrom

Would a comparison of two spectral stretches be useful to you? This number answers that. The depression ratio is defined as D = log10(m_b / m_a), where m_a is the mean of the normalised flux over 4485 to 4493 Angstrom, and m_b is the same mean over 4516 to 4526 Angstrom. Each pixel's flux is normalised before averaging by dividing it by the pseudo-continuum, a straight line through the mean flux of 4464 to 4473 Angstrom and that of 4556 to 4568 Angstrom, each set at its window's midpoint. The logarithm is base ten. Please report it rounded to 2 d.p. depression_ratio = 0.01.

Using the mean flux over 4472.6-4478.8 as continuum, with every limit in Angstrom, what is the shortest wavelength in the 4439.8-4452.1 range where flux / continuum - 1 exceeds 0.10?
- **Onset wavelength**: 4442.86 Angstrom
